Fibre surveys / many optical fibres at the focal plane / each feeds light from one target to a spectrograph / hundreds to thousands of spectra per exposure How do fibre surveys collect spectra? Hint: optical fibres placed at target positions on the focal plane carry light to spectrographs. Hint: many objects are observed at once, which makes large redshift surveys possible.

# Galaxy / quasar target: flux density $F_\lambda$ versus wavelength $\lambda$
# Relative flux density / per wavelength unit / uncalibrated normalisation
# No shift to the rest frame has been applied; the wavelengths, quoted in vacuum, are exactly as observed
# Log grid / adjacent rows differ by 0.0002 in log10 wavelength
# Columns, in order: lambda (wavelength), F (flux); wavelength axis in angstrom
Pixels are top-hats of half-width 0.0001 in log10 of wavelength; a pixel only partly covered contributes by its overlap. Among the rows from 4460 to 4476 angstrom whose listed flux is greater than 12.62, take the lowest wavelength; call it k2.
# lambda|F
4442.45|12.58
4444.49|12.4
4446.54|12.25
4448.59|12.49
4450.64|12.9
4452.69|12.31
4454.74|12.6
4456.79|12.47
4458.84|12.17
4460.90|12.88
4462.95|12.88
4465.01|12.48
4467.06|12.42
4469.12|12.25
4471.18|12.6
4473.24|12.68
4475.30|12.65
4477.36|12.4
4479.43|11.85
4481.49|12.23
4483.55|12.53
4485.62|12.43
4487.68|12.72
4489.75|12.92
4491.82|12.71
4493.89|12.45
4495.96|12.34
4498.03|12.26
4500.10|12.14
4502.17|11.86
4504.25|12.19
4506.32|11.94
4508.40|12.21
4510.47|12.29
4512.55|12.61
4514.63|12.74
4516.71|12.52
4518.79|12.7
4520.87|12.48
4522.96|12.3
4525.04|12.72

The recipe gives 4460.90 angstrom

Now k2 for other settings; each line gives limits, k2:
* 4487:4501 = 4487.68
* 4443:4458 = 4450.64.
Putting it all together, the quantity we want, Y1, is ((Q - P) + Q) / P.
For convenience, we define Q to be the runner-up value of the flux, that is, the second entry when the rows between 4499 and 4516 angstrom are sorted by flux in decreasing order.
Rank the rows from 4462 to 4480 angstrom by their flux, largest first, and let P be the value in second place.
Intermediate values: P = 12.68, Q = 12.61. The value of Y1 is 0.989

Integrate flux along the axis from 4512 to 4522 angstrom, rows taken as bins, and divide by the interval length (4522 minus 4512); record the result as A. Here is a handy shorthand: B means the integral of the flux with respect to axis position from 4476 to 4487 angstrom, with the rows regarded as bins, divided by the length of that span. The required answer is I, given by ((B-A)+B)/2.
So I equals 6.02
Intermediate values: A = 12.6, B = 12.3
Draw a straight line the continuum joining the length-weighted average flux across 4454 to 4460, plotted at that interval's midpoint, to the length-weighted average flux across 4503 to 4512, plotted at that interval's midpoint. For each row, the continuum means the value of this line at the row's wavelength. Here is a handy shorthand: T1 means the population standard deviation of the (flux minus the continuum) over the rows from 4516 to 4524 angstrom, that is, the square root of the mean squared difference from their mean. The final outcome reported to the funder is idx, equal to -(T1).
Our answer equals -0.13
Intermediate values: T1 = 0.13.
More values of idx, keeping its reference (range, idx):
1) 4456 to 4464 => -0.31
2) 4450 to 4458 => -0.21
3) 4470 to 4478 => -0.10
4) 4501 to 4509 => -0.16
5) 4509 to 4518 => -0.17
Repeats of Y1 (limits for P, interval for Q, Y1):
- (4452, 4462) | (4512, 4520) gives 1.016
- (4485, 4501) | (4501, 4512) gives 0.920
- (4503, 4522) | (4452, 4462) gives 0.984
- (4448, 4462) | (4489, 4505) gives 0.974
